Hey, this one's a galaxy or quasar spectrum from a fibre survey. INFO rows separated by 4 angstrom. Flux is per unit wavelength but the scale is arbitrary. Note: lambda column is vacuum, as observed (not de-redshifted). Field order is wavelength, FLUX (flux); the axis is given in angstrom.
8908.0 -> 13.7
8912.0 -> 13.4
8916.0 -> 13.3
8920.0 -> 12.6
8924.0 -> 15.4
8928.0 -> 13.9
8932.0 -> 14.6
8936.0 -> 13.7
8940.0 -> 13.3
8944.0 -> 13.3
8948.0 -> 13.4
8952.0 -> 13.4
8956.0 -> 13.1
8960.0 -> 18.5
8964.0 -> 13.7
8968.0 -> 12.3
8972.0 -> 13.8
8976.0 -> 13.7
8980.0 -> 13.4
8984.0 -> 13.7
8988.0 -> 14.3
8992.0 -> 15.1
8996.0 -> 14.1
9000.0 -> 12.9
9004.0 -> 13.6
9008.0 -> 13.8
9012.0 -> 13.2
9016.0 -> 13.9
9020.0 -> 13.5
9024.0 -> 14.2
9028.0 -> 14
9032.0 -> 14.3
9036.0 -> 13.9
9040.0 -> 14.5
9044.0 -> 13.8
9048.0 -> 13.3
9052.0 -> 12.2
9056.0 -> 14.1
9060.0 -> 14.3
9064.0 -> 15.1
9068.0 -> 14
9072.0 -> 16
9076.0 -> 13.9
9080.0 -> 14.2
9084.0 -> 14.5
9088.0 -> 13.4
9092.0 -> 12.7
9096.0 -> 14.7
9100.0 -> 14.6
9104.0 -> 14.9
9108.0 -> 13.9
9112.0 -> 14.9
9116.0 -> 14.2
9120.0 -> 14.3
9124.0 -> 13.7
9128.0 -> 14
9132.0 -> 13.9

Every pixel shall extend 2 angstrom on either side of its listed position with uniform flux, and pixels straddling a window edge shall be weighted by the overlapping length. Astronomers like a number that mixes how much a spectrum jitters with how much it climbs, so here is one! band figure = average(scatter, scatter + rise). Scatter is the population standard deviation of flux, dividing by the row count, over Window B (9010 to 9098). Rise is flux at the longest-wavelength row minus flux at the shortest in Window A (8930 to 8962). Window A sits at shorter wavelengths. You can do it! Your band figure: 2.72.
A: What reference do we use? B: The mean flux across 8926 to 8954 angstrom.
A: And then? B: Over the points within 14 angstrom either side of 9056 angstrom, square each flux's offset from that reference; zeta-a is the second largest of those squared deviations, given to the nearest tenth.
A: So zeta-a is 2.1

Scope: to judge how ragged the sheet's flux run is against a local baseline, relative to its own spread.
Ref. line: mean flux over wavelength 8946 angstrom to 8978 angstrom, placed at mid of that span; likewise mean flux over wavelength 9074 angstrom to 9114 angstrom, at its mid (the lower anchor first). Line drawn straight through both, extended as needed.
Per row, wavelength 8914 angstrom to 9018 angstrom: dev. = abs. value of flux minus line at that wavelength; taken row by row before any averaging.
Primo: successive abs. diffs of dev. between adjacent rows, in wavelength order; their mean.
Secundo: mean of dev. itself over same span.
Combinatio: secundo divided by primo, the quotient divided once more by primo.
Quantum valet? 1.12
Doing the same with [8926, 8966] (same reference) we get 0.78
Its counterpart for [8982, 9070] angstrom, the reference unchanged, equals 1.52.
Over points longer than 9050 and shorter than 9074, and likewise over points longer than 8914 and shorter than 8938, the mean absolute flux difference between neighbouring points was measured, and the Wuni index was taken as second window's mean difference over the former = 1.1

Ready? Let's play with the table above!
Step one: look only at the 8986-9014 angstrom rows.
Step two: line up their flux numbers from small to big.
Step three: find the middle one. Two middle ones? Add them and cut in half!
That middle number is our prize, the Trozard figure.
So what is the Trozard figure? 13.8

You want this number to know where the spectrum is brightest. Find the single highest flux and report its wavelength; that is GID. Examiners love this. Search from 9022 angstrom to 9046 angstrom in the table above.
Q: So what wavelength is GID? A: 9040.0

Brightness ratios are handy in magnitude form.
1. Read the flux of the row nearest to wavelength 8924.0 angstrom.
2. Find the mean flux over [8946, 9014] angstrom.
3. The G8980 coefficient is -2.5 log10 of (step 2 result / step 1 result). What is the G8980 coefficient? 0.11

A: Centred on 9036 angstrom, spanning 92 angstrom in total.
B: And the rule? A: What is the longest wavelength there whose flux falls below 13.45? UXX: 9052.0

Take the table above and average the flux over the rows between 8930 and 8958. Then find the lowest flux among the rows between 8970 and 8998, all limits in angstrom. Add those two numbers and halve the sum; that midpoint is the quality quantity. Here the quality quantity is 13.5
